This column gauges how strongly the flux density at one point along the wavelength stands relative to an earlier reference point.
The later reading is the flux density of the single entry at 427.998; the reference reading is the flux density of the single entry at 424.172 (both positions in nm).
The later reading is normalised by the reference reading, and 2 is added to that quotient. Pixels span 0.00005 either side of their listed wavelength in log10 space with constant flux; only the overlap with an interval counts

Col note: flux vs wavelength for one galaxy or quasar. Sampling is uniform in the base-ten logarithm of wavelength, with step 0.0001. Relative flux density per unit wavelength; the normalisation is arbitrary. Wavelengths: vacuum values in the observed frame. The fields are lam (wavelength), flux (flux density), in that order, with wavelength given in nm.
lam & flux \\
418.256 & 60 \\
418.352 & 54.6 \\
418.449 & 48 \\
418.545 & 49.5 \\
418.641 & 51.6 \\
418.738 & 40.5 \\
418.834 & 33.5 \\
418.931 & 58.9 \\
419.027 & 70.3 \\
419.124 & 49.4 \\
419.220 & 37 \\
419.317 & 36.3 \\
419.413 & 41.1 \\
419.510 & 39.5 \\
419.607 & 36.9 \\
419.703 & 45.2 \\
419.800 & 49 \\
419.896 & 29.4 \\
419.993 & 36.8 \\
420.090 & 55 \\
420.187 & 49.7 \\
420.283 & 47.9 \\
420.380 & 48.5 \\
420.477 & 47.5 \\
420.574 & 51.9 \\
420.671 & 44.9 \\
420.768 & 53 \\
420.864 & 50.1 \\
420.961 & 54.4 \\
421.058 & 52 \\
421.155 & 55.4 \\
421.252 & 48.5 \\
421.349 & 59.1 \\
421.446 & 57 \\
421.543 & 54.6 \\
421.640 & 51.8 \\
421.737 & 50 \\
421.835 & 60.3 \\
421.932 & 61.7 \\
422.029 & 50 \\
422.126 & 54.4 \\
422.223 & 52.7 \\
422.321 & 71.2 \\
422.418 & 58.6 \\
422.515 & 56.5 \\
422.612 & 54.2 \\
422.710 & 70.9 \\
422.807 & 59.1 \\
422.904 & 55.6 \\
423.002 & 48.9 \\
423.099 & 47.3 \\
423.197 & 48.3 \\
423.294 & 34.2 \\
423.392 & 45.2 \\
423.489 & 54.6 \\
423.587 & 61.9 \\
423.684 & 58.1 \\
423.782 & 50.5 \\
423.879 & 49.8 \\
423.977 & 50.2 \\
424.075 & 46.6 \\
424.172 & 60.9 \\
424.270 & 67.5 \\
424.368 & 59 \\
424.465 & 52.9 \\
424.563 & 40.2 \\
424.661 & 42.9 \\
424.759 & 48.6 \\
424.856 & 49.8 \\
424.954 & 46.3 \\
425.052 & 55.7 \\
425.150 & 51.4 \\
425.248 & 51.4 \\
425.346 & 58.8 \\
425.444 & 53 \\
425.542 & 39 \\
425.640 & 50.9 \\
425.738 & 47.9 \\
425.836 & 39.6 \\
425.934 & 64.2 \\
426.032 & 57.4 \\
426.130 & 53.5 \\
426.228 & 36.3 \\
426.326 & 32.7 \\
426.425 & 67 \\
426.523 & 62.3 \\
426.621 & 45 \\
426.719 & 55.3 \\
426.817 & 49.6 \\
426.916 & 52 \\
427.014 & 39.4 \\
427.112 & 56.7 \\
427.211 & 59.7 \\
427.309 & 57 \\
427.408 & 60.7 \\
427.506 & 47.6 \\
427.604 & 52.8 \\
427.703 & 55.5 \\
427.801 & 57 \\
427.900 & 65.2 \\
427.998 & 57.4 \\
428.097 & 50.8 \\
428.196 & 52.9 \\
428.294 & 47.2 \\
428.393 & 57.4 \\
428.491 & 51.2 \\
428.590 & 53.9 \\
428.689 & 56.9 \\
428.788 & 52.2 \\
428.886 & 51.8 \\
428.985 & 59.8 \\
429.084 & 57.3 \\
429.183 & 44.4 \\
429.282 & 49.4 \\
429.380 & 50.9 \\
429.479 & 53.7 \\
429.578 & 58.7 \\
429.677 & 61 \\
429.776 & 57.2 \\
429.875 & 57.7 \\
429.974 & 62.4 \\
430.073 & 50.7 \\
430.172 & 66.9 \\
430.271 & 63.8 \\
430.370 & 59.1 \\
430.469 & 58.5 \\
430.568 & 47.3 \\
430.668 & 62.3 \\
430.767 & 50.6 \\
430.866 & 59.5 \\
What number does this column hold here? 2.94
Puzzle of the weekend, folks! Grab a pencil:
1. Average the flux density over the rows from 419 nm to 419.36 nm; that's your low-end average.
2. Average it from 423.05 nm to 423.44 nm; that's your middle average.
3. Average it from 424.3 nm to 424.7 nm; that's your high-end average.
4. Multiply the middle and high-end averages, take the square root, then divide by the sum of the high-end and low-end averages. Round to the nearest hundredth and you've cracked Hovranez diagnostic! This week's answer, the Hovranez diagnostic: 0.48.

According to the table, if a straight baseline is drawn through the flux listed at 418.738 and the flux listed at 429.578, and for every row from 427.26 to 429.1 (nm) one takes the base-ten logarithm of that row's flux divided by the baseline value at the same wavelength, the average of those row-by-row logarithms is -0.012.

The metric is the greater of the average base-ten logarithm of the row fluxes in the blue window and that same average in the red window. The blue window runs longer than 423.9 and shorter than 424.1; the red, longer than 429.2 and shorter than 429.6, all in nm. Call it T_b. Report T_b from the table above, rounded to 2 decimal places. 1.72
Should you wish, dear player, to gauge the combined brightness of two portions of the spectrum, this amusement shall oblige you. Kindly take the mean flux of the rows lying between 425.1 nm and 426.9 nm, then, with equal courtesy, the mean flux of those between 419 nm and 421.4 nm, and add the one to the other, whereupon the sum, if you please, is 98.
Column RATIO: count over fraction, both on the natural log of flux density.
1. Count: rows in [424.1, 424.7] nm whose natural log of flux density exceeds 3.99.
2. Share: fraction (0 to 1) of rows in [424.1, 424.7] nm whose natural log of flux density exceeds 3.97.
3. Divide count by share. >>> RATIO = 6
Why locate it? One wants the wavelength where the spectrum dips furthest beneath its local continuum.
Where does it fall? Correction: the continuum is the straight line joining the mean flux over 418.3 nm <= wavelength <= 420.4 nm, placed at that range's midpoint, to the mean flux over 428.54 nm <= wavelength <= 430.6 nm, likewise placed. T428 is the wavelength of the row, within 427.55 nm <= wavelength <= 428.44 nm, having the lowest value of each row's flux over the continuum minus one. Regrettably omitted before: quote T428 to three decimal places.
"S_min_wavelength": 428.294 nm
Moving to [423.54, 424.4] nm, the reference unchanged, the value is 424.075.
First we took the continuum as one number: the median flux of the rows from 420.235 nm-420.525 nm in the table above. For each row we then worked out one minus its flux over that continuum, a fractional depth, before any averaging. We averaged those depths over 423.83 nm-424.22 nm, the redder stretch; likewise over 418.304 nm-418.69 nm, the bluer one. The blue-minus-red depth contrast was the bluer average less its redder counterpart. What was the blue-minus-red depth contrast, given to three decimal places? 0.020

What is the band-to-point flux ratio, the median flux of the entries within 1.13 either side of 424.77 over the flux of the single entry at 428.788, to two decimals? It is 0.97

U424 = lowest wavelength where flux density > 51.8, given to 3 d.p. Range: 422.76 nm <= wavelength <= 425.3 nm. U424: 422.807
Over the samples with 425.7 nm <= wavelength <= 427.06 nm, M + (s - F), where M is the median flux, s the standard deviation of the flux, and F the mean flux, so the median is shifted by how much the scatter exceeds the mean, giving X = 11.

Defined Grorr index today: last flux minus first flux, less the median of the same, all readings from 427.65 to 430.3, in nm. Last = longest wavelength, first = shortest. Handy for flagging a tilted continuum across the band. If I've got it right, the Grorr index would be -49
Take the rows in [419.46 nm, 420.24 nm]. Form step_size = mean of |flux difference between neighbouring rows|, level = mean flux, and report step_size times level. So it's 398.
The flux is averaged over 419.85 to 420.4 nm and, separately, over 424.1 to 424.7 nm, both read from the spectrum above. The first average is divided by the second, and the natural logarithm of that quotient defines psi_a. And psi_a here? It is -0.19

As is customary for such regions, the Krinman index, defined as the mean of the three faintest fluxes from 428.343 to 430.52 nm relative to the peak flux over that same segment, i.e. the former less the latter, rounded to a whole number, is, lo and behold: -19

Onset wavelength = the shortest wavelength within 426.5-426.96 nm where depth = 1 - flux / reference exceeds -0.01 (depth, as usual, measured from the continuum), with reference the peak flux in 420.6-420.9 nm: 426.621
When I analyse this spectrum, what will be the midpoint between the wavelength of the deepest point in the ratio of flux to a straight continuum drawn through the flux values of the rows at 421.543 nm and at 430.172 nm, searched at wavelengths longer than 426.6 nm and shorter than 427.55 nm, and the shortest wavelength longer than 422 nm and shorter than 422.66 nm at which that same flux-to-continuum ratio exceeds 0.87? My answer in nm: 424.52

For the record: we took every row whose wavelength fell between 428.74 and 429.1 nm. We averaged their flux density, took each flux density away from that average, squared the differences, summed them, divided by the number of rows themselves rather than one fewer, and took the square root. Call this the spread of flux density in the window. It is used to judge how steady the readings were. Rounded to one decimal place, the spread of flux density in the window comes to 3.4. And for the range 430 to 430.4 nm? 6.1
